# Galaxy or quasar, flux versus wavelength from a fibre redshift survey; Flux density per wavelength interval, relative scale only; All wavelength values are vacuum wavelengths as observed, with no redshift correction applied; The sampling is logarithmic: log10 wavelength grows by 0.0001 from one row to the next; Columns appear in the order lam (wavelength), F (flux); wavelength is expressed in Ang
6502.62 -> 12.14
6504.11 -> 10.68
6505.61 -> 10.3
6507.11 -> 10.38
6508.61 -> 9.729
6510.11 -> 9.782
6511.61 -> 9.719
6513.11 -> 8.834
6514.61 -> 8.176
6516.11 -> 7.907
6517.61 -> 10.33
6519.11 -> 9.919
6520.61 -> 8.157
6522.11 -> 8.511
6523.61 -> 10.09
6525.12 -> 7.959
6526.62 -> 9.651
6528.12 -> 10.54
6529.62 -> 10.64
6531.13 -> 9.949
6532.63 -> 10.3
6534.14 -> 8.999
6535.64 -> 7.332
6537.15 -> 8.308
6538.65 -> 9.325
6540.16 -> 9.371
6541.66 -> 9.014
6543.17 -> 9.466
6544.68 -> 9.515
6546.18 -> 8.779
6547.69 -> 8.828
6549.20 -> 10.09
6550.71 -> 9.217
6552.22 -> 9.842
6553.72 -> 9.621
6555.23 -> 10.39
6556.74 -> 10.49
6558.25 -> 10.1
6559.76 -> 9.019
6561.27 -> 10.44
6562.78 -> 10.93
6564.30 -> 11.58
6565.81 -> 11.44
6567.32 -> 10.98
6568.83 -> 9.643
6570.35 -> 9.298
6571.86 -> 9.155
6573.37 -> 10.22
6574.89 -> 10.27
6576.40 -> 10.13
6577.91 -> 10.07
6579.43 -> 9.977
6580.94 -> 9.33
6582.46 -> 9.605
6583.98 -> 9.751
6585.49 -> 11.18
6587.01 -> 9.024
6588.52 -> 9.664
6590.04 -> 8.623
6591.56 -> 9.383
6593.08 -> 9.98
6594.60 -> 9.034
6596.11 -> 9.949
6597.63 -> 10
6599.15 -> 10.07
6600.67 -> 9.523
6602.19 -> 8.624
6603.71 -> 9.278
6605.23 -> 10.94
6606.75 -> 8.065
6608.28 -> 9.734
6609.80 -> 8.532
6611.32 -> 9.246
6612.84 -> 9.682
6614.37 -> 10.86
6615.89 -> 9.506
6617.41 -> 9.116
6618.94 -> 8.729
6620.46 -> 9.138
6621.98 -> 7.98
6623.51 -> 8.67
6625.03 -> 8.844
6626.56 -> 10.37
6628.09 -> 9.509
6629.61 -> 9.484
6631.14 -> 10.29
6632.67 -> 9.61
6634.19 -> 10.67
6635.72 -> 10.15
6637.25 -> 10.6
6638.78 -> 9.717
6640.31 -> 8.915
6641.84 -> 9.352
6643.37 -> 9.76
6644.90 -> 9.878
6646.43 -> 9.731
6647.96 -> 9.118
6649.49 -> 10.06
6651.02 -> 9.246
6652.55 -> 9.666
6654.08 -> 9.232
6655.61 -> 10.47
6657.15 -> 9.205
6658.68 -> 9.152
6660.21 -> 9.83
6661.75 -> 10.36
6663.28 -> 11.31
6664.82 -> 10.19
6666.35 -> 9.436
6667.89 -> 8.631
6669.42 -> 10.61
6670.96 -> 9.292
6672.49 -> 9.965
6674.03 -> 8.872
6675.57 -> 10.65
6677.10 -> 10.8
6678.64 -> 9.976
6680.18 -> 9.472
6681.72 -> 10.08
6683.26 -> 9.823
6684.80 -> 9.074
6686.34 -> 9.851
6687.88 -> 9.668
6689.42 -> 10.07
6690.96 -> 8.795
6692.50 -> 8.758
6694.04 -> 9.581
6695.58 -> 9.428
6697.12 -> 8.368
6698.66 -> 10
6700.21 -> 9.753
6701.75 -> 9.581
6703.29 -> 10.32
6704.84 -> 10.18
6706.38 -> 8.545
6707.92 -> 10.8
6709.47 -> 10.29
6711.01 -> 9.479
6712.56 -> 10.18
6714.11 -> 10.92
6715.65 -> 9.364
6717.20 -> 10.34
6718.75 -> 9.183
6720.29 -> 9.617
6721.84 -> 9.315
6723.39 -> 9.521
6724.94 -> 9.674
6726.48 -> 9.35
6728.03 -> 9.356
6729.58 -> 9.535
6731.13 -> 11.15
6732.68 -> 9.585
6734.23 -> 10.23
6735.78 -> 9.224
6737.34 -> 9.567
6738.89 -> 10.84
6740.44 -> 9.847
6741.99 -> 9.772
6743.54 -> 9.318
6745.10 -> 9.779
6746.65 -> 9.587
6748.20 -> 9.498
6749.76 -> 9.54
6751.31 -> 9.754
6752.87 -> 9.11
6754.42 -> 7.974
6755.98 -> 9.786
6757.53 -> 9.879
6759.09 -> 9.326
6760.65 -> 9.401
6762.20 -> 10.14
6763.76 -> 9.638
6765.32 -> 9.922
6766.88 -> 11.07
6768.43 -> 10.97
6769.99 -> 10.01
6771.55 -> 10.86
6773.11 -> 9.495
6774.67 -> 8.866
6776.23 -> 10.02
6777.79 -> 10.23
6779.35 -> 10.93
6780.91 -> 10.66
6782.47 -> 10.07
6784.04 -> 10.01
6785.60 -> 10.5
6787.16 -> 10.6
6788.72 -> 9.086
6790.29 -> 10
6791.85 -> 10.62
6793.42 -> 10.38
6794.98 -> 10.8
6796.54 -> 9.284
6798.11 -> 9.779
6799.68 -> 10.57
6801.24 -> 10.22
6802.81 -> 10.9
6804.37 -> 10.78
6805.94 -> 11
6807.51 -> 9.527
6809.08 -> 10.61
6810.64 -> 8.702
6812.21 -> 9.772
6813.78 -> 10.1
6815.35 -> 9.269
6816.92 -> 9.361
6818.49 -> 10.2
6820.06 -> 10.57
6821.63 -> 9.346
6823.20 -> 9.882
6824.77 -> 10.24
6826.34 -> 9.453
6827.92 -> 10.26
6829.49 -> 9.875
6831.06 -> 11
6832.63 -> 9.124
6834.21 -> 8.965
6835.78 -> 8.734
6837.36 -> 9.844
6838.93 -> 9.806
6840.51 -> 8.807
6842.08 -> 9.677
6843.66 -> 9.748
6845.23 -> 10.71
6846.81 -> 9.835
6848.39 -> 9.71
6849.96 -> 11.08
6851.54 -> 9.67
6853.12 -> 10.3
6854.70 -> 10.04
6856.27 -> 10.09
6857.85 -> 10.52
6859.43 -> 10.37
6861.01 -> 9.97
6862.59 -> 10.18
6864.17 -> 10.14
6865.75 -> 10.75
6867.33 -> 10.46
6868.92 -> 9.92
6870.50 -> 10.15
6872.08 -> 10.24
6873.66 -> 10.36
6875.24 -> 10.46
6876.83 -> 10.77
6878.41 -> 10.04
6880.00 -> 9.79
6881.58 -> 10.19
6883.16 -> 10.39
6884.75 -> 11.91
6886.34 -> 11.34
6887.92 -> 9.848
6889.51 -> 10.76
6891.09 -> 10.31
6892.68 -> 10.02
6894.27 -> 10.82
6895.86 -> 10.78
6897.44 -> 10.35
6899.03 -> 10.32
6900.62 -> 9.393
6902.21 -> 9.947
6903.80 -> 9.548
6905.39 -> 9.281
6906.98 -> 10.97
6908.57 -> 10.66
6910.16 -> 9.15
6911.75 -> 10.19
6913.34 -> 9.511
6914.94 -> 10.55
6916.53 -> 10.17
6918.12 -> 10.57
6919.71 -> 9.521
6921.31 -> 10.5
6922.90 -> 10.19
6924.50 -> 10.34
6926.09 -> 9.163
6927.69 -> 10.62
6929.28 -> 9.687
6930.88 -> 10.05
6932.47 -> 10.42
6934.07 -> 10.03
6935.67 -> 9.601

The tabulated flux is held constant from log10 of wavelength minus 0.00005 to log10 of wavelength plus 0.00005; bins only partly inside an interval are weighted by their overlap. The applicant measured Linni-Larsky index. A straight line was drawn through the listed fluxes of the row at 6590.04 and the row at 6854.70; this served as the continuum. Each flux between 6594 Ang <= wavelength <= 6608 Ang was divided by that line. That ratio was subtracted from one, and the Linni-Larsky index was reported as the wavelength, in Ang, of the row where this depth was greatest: 6606.75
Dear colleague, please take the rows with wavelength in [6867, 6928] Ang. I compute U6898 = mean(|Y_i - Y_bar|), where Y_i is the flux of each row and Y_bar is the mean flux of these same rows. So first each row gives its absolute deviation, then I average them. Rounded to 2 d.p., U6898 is 0.43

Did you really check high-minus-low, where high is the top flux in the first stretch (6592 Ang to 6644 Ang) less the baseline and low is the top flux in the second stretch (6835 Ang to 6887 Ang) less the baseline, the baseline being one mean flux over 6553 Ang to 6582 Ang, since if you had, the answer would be -1.0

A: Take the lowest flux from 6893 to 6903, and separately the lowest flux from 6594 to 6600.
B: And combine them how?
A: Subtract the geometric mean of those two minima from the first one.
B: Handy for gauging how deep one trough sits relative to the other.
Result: 0.2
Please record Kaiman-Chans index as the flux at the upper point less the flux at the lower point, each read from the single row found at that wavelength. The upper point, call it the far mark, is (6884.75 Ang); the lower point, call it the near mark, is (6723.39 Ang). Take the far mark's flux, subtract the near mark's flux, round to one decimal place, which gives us 2.4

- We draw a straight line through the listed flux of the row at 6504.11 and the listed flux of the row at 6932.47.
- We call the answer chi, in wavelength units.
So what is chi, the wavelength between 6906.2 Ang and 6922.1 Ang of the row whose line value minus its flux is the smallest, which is 6906.98 Ang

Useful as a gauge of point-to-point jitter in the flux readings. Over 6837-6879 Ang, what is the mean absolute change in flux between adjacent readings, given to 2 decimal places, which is 0.46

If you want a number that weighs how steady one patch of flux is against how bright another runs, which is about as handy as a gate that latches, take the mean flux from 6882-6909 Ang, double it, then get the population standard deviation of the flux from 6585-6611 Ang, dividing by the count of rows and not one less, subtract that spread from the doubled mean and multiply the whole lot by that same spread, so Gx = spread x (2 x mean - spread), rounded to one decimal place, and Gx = 16.1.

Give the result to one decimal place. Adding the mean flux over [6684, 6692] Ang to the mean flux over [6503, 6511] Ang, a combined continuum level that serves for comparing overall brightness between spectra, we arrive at 19.7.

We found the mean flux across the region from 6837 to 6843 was 9.5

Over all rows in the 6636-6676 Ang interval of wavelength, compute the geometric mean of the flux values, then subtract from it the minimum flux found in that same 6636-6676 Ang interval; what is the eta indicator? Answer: 1.1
